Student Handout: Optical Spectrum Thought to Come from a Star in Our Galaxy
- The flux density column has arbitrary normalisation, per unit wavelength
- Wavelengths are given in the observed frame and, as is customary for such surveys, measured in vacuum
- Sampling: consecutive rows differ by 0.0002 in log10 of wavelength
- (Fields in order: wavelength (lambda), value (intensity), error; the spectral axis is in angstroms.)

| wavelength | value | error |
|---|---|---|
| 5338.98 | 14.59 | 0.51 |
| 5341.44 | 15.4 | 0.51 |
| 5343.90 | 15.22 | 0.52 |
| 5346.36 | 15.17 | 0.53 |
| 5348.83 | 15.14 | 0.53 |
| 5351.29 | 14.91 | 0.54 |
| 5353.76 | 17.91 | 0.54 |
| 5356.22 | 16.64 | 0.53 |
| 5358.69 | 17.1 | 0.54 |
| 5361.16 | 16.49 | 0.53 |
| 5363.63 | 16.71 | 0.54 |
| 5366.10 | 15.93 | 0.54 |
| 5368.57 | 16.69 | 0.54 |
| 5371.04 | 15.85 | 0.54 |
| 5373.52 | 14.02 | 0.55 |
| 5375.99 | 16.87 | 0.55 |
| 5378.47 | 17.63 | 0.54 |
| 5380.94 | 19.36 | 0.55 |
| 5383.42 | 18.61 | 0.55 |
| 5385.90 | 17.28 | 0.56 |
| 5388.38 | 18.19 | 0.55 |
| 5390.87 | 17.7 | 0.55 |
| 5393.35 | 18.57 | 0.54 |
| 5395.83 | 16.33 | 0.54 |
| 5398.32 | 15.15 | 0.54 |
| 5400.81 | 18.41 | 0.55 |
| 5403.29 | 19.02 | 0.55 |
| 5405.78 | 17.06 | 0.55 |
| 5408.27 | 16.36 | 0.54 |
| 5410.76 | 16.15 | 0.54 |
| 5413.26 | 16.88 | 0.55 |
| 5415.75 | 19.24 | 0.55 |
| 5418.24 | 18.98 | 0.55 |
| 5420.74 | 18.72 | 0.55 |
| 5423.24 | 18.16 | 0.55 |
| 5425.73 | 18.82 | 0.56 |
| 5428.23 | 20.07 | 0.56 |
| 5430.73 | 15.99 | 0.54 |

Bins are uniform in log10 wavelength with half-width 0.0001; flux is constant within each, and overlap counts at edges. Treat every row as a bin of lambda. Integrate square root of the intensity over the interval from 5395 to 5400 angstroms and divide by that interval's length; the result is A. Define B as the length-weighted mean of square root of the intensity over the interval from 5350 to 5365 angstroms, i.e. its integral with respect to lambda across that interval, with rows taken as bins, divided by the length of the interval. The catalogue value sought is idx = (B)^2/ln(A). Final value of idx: 12.0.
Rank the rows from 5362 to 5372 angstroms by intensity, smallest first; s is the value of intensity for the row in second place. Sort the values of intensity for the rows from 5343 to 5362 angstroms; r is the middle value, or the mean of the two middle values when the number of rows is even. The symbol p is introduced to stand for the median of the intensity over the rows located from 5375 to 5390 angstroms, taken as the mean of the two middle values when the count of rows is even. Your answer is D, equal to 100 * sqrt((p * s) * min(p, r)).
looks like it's 6726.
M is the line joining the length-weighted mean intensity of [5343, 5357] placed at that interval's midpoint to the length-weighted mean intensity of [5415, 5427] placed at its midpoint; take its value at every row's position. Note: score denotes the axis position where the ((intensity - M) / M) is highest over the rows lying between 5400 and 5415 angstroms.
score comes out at 5403.29 angstroms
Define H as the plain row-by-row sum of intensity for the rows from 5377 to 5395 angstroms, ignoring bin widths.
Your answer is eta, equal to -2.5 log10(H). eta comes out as -5.26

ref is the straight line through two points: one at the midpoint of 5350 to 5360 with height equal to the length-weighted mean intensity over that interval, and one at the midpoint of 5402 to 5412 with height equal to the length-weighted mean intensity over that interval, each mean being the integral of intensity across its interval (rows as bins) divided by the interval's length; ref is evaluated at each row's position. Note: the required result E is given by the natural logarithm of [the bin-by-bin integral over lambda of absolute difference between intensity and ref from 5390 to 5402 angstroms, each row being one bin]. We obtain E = 2.71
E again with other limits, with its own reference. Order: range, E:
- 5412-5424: 2.72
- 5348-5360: 2.43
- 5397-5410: 2.75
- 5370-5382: 2.81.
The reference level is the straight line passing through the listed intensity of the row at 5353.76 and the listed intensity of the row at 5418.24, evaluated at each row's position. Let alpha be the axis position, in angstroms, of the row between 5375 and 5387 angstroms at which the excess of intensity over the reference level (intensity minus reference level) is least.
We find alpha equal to 5375.99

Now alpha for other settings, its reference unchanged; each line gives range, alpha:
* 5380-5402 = 5398.32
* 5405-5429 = 5410.76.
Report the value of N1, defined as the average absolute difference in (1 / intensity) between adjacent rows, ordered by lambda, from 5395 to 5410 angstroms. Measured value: 0.005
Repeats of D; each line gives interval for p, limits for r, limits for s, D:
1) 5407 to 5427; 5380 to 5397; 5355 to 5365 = 7471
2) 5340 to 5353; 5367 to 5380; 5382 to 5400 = 6130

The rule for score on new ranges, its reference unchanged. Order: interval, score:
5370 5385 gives 5380.94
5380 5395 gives 5380.94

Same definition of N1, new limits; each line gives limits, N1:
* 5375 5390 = 0.003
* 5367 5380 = 0.007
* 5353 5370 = 0.002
